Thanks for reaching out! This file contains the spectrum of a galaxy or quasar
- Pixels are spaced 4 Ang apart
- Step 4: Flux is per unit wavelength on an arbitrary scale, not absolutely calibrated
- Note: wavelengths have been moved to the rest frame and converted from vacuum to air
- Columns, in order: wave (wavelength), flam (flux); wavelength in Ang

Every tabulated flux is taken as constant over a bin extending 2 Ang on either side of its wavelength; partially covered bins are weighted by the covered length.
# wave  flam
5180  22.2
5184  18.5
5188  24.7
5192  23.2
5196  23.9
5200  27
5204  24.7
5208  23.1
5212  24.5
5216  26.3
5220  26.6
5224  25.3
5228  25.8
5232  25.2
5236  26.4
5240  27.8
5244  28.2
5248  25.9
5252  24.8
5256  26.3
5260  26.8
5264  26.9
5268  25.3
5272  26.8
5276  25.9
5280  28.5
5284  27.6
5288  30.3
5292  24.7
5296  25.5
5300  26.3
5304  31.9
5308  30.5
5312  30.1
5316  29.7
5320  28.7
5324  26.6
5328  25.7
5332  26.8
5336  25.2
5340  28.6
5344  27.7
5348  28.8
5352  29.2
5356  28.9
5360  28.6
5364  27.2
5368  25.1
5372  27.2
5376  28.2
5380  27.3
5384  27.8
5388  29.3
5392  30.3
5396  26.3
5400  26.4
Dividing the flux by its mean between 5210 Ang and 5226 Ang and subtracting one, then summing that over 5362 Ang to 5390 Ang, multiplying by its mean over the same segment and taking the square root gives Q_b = 0.182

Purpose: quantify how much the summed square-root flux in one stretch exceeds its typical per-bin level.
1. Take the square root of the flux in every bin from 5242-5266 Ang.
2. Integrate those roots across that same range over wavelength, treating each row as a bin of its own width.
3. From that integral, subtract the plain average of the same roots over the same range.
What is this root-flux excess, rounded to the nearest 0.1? 118.3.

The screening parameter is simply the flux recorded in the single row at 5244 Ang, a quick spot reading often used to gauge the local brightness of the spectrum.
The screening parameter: 28.2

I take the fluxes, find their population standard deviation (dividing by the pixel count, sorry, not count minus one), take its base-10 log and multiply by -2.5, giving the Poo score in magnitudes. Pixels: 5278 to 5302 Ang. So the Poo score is -0.69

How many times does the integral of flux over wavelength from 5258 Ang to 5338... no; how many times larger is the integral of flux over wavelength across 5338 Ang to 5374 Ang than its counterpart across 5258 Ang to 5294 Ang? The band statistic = 1.04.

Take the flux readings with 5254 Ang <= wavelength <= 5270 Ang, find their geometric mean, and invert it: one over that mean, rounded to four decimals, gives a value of 0.0380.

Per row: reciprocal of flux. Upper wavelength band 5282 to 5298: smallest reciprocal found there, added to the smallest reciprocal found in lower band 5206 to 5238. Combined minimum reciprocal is 0.0706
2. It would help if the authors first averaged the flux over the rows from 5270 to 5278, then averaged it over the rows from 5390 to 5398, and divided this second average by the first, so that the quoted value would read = 1.07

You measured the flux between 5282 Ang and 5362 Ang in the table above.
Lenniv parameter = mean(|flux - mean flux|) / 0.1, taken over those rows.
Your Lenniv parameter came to 16.5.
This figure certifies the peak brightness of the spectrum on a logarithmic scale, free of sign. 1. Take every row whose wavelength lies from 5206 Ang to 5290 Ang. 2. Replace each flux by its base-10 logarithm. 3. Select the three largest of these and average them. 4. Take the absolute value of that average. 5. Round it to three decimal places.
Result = 1.462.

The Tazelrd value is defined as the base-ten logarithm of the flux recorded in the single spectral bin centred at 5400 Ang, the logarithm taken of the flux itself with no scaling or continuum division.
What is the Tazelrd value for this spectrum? 1.42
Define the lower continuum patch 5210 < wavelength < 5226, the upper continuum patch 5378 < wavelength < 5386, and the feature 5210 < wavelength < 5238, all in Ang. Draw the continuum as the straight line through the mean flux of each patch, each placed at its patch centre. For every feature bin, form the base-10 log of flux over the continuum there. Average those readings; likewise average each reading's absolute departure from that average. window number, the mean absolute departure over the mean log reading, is -25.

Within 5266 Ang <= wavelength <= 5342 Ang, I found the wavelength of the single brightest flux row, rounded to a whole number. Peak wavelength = 5304 Ang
